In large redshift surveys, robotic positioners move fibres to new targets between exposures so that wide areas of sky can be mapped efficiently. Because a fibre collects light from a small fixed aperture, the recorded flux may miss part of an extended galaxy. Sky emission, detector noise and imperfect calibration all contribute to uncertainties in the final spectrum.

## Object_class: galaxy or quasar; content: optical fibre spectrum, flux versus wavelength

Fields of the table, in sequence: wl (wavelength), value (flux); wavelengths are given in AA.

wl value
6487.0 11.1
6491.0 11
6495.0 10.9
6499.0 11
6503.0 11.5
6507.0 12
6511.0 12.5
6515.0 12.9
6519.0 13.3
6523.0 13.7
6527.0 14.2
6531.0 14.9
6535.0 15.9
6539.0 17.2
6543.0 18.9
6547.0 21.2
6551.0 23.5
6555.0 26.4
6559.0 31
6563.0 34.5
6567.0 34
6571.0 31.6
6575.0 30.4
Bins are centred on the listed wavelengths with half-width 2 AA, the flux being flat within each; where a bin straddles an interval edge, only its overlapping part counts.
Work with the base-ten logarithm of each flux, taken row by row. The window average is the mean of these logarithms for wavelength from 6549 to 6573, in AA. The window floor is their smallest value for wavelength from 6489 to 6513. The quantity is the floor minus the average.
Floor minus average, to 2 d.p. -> -0.44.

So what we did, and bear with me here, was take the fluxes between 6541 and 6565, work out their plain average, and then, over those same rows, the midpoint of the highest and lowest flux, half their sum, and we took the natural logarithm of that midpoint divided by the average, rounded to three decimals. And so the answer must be 0.030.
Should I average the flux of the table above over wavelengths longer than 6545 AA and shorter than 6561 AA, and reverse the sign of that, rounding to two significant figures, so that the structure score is -26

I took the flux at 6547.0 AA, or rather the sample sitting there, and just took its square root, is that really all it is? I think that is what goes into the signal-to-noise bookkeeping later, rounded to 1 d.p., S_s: 4.6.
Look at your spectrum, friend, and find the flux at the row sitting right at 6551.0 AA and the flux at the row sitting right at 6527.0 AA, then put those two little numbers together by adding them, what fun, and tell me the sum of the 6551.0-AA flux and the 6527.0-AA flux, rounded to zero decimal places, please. 38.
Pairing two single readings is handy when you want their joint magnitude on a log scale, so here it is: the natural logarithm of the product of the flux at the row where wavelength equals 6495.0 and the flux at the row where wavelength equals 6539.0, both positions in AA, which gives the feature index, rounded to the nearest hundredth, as 5.23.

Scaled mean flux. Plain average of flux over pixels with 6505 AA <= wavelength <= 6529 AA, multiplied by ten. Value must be 131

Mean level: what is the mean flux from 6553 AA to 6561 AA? 29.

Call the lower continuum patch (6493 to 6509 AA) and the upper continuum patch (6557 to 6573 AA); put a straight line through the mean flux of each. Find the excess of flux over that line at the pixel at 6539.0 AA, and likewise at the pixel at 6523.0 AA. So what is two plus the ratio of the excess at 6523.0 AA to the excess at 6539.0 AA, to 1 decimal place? 2.7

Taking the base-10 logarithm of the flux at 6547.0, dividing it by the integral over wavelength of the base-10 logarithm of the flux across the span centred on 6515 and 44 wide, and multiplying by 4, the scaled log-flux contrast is 0.109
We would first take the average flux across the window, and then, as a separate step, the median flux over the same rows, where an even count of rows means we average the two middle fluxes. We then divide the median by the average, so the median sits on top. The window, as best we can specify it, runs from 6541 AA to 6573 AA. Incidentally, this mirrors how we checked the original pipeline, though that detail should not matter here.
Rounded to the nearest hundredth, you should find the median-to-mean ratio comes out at 1.04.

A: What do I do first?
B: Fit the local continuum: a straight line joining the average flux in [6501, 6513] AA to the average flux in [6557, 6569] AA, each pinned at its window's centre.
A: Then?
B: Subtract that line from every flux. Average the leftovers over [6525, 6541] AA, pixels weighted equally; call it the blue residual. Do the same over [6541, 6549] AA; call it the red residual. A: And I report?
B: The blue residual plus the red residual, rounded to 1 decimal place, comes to -12.6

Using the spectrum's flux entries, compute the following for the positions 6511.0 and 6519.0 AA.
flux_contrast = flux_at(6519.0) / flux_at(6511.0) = 1.06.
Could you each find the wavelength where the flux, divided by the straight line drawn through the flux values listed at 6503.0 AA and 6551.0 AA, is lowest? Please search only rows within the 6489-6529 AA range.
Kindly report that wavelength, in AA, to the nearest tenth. 6527.0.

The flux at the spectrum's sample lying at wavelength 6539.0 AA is 17.2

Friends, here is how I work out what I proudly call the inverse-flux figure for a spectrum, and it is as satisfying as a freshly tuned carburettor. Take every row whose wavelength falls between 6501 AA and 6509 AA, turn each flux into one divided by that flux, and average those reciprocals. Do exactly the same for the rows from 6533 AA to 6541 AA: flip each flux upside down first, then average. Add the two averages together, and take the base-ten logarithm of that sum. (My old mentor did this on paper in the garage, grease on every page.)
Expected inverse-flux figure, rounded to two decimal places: -0.84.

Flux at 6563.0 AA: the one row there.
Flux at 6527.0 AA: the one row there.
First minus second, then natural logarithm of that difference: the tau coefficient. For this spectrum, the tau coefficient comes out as 3.0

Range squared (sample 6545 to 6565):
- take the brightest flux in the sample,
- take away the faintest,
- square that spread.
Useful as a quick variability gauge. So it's 177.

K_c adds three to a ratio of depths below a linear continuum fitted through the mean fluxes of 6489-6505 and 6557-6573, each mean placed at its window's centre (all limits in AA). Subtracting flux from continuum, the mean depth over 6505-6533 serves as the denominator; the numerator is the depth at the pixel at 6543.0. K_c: 4.4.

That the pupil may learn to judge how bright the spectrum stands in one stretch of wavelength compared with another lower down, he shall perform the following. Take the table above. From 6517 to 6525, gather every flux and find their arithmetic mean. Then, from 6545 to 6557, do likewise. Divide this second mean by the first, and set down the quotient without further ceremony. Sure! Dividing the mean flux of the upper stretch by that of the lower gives 1.8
